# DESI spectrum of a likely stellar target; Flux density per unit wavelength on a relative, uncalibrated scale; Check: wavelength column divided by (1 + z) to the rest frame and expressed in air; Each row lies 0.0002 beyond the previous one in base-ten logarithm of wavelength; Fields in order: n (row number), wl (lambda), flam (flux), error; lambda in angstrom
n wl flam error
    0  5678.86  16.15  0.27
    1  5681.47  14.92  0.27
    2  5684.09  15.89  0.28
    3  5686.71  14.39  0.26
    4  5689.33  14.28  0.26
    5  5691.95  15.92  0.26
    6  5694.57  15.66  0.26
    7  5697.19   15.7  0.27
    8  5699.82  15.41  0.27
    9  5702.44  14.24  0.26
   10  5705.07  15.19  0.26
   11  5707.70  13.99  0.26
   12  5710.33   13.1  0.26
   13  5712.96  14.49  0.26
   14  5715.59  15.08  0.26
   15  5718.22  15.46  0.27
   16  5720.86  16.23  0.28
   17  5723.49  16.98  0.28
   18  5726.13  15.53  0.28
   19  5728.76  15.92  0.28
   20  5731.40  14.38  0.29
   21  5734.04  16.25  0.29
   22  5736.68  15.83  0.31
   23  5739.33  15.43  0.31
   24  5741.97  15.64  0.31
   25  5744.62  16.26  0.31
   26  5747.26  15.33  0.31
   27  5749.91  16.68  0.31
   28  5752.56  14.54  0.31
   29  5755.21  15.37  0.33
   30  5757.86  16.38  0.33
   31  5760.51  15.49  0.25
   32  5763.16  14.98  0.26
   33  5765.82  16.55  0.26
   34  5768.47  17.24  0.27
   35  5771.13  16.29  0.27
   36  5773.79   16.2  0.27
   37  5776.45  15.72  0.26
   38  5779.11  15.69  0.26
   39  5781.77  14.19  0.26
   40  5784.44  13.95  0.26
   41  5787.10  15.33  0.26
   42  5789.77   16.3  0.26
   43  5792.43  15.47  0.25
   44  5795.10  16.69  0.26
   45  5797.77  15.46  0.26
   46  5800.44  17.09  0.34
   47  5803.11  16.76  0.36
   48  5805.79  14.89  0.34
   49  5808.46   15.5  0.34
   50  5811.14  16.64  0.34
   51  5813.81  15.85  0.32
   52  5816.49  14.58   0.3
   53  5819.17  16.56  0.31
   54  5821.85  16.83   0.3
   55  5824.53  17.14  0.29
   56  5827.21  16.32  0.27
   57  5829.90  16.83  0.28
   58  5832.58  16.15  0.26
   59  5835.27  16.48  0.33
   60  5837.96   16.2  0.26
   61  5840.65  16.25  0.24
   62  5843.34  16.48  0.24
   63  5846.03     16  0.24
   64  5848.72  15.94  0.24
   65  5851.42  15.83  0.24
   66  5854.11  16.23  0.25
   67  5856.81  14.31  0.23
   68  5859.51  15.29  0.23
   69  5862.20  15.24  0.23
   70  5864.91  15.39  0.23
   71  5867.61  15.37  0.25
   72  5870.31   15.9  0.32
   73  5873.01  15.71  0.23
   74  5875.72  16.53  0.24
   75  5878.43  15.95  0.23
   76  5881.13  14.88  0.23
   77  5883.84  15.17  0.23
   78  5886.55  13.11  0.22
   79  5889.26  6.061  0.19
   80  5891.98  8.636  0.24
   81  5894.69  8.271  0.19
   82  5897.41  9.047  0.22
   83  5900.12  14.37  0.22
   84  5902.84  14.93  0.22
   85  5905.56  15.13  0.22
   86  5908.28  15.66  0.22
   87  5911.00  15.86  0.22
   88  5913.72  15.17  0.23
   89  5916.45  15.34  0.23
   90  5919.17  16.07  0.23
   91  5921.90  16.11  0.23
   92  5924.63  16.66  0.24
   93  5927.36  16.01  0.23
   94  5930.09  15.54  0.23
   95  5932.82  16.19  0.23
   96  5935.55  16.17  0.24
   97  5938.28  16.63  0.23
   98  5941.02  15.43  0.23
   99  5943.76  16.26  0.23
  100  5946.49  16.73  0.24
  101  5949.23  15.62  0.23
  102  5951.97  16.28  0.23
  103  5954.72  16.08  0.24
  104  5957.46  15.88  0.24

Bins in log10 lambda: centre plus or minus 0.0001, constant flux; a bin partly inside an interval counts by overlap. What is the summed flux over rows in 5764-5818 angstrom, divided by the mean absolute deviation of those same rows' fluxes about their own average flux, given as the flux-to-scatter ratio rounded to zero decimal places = 427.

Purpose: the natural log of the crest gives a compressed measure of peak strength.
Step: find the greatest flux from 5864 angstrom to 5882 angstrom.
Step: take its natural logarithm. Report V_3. 2.805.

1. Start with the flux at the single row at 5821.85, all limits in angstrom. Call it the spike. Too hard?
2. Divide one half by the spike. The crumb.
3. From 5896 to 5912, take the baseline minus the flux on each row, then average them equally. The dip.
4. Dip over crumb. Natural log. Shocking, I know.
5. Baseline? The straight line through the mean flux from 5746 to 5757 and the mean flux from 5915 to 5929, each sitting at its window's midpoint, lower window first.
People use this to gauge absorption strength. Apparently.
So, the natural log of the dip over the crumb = 4.1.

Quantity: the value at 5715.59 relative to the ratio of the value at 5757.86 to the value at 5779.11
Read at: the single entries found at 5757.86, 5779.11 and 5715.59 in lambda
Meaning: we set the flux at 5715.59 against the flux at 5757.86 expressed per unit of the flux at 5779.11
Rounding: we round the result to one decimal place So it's 14.4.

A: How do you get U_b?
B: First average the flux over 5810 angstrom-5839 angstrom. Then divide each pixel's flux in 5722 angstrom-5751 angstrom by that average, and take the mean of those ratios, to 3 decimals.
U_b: 0.970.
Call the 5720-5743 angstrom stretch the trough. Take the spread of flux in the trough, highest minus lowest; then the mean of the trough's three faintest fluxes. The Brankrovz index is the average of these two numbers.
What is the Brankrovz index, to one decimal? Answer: 8.9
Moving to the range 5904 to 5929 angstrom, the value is 8.4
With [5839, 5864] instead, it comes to 8.6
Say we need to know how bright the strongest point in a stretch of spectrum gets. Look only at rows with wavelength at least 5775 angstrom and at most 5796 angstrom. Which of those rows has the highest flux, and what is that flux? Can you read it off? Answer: 16.69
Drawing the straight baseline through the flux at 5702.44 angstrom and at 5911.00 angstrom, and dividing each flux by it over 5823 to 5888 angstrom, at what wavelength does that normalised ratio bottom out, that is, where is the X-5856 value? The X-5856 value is 5886.55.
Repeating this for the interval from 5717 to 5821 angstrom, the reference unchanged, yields 5784.44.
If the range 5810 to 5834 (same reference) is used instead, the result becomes 5816.49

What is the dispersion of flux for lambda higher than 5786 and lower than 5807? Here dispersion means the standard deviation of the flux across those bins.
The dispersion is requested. 0.8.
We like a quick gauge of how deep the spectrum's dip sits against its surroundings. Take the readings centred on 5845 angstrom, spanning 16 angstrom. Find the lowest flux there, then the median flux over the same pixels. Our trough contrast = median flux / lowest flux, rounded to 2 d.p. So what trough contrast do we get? 1.02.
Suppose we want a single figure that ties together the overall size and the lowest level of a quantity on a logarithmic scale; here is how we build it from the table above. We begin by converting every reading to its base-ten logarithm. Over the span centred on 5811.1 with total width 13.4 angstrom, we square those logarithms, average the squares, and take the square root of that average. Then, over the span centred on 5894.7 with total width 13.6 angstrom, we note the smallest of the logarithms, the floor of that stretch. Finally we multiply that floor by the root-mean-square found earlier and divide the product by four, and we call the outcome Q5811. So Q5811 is 0.233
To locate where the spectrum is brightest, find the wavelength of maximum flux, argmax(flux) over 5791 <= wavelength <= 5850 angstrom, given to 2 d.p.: 5824.53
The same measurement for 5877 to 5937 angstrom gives 5924.63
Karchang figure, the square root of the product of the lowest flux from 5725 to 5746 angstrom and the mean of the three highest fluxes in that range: 15.2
